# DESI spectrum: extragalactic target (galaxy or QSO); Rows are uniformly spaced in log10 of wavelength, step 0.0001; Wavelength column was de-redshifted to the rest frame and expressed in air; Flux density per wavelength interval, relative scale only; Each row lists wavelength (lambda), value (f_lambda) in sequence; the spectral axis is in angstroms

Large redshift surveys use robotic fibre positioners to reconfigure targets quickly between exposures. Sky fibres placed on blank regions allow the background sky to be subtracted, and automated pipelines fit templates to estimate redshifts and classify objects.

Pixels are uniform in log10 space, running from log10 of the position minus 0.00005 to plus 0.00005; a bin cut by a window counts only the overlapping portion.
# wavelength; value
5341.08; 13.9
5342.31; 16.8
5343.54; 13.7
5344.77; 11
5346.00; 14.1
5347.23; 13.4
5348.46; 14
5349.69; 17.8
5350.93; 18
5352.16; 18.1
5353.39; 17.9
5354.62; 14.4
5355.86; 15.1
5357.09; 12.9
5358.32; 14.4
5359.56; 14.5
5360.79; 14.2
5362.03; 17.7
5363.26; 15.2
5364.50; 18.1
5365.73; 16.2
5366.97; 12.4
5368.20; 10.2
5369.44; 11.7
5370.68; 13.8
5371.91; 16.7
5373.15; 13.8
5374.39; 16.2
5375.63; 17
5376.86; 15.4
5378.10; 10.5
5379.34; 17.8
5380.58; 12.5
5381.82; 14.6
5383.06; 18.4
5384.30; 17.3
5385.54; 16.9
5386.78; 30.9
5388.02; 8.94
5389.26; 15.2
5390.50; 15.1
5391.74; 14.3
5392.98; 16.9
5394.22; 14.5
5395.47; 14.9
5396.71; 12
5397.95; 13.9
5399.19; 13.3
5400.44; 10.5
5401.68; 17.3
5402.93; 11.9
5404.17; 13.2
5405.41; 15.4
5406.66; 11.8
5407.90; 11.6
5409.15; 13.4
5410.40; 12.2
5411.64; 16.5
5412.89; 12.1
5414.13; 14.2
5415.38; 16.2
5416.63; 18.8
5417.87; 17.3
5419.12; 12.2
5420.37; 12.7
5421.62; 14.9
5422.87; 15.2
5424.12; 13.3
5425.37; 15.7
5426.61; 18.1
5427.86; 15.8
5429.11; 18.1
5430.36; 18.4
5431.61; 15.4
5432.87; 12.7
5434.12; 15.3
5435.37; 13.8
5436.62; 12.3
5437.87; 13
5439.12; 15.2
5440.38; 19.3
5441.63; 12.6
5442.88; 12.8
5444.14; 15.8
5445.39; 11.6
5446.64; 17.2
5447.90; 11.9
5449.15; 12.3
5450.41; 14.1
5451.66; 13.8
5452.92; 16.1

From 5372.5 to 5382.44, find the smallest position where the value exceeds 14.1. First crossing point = 5374.39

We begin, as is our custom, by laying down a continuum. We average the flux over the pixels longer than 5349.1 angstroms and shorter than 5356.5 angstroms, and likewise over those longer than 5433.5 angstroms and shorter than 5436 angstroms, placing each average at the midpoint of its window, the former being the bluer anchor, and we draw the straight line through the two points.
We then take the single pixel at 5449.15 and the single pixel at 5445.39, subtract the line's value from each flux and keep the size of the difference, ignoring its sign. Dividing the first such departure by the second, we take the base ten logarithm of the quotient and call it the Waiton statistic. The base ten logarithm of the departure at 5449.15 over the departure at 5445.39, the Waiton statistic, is -0.16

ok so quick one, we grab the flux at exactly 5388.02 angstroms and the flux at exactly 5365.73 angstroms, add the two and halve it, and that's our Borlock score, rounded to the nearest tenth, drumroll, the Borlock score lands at 12.6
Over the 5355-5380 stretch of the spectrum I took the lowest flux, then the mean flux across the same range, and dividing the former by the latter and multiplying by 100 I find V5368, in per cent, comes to 69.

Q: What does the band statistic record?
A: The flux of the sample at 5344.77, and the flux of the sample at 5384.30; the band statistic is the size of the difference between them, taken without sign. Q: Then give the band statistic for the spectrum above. 6.3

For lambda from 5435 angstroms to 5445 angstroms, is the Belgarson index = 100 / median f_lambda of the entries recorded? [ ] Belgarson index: 7.5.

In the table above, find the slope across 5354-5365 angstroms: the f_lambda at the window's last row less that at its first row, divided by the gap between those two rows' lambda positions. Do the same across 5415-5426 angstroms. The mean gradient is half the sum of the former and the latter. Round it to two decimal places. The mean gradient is 0.16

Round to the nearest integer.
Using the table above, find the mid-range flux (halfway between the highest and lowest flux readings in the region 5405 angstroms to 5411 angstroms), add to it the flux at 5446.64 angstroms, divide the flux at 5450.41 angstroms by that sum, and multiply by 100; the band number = 46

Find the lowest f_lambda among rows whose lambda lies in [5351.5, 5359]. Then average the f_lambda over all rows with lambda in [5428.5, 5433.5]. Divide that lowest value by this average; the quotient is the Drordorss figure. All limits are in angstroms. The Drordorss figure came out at 0.80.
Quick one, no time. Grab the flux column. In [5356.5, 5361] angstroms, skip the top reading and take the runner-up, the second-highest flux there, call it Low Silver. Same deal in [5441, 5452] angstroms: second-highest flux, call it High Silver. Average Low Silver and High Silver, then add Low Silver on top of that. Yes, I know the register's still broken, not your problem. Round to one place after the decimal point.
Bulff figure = 29.5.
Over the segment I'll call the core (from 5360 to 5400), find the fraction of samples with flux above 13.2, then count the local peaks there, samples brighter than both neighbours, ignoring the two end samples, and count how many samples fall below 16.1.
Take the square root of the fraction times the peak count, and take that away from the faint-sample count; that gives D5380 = 17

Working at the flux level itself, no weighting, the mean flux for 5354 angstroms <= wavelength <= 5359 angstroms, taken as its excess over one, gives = 13.2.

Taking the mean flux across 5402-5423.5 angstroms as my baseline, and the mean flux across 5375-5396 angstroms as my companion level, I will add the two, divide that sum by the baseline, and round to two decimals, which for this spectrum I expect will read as 2.13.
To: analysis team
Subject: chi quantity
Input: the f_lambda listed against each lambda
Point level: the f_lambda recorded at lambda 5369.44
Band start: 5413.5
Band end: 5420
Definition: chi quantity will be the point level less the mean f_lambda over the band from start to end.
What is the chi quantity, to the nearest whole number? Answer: -4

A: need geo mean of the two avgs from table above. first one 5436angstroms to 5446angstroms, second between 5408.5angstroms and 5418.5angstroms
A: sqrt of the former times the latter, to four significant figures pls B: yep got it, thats 14.57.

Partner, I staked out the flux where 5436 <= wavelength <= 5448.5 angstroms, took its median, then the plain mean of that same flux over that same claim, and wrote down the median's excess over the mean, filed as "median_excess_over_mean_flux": -1.3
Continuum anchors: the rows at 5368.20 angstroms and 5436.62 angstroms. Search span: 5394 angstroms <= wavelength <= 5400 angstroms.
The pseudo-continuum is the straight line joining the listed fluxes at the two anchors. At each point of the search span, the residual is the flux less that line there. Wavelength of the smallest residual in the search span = 5396.71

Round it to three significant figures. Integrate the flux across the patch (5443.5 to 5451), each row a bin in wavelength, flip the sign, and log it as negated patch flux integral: -104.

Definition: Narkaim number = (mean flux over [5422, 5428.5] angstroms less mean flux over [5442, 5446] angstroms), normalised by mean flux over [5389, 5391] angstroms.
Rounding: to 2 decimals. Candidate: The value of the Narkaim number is 0.15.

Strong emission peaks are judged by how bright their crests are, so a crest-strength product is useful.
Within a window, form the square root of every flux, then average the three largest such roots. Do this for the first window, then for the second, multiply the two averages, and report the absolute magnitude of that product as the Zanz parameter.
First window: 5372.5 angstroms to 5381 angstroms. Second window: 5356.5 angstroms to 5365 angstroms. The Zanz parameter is 17.0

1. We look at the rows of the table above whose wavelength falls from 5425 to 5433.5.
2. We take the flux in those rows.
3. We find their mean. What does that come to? 16.3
